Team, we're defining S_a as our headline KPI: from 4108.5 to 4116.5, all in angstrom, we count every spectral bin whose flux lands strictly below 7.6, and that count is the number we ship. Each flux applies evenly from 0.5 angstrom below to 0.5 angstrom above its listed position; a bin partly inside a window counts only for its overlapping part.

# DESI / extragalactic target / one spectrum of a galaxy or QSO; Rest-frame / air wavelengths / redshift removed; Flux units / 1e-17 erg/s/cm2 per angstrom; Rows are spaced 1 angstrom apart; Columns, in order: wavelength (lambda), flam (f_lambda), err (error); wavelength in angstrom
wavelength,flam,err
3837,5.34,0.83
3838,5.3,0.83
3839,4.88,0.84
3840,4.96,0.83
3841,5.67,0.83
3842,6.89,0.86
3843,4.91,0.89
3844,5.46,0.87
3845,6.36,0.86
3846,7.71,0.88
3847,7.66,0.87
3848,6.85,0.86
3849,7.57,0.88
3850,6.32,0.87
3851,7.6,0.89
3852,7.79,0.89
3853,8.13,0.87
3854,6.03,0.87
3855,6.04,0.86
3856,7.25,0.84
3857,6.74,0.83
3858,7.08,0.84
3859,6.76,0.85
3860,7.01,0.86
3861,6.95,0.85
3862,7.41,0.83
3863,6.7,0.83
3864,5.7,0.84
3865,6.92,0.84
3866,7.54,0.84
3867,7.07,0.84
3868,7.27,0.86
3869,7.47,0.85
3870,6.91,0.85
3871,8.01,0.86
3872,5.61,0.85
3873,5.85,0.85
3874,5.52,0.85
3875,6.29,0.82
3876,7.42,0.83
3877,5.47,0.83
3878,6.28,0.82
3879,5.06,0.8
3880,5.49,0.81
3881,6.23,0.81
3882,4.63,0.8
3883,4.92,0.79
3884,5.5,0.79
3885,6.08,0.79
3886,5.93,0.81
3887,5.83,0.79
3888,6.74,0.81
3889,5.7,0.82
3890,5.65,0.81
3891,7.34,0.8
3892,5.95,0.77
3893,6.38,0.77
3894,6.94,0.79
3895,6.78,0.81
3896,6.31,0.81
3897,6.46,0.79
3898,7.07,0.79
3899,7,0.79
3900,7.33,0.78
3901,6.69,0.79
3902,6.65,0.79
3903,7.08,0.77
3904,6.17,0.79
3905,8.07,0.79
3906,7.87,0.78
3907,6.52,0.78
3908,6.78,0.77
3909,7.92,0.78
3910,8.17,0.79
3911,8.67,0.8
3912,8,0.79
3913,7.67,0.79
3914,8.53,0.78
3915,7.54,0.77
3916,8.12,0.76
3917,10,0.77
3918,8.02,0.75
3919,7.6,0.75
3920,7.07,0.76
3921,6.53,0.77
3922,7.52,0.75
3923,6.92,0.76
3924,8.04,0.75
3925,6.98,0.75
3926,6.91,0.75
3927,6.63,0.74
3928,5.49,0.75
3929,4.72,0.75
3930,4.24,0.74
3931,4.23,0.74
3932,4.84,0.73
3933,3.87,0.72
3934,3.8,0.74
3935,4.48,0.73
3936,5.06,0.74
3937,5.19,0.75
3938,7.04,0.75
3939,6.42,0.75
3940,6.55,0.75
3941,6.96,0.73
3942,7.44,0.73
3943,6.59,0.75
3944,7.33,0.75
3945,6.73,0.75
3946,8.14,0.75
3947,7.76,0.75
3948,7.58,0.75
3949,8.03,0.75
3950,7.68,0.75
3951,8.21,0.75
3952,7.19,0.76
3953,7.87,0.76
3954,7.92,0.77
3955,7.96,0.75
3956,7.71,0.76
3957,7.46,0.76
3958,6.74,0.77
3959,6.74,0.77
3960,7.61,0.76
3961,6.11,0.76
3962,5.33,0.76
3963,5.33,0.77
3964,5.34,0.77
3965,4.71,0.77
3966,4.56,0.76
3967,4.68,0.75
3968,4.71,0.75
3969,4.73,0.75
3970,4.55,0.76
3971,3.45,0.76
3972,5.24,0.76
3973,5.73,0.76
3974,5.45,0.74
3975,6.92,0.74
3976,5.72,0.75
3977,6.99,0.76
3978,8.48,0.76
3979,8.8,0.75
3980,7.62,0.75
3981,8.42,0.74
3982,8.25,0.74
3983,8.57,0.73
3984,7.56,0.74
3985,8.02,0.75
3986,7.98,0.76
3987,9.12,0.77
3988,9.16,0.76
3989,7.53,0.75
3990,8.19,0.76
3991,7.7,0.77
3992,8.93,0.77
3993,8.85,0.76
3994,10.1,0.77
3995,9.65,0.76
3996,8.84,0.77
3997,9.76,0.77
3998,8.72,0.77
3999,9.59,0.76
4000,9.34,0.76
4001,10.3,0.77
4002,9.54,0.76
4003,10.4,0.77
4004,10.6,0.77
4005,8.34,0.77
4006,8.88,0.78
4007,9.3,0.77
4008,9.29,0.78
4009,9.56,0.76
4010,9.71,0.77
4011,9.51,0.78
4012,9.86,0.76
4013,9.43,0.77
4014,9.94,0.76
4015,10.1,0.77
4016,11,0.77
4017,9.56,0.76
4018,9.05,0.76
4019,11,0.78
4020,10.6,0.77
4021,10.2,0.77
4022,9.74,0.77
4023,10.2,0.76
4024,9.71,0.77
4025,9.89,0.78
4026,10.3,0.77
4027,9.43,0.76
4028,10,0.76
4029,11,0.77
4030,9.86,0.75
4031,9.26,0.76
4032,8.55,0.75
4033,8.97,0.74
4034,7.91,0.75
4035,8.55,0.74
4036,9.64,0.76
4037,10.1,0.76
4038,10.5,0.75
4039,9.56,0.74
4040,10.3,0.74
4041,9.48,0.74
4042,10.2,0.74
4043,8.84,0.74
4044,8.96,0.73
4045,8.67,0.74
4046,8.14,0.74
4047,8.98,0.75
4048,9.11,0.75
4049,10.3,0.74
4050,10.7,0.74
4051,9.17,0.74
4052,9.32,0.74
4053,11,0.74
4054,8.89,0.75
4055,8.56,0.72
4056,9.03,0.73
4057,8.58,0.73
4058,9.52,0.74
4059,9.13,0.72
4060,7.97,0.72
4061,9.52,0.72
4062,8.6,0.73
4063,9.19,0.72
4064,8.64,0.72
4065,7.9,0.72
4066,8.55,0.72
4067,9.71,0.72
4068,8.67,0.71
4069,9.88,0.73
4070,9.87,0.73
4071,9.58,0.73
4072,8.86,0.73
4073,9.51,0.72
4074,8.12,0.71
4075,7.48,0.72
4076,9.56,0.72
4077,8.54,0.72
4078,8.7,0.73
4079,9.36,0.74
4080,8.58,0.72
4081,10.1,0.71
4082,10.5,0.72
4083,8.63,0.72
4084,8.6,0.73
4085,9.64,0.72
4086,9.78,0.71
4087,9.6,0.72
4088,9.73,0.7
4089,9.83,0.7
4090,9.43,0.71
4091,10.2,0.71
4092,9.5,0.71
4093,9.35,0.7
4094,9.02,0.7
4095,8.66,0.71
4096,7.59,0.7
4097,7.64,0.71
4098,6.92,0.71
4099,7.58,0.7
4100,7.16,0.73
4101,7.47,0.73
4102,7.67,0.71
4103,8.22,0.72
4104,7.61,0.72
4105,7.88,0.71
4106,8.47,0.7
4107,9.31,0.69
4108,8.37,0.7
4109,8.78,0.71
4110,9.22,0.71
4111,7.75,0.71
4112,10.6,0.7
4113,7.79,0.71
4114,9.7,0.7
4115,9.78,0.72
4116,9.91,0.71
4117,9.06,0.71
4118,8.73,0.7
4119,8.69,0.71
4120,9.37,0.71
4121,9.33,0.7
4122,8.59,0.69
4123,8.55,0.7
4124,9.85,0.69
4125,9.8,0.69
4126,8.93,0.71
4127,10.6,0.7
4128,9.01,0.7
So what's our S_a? 0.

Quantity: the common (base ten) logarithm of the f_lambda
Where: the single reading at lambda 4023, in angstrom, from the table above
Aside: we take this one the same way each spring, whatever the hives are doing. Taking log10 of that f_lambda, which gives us 1.01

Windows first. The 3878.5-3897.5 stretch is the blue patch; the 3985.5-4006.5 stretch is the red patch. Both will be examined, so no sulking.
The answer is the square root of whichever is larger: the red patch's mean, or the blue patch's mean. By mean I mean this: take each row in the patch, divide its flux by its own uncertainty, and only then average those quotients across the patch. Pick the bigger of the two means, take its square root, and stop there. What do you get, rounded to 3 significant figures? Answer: 3.45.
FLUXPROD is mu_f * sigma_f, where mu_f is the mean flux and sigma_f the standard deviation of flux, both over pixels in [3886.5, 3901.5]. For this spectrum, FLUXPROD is 4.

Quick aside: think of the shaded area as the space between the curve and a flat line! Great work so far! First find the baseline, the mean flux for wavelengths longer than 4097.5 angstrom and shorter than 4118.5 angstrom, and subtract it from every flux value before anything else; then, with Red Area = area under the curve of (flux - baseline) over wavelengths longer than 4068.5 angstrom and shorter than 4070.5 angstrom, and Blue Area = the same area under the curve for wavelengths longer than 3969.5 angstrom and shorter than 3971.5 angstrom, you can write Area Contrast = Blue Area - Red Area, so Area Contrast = -12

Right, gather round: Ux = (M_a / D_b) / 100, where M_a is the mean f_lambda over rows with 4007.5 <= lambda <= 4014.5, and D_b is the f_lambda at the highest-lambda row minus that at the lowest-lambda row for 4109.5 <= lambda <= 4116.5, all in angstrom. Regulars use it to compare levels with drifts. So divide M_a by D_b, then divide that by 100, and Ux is 0.14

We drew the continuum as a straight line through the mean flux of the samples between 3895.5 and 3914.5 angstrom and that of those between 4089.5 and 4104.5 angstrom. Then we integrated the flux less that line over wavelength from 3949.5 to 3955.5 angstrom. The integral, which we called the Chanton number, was 2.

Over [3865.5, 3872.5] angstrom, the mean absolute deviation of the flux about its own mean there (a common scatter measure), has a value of 0.51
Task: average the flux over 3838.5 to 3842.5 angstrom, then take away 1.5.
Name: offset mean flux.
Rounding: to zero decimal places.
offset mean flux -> 4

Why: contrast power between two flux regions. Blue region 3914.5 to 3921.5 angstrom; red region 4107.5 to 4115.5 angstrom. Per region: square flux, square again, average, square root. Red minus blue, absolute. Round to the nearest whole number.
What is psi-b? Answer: 19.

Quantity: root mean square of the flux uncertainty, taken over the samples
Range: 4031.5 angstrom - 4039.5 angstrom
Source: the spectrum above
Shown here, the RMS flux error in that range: 0.75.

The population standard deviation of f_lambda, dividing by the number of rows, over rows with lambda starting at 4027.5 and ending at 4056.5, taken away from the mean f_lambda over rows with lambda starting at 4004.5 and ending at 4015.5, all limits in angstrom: 8.6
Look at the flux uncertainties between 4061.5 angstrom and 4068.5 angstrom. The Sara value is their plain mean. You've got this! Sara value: 0.72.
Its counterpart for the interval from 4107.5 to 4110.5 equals 0.71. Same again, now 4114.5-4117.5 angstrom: 0.71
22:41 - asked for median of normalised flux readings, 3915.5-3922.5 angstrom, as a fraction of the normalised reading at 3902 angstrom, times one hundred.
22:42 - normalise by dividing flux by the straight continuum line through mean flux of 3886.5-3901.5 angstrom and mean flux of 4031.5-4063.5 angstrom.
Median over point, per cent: 109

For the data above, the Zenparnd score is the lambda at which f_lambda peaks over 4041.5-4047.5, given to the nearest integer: 4042 angstrom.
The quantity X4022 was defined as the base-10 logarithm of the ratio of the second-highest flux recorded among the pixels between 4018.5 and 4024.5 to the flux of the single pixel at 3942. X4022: 0.15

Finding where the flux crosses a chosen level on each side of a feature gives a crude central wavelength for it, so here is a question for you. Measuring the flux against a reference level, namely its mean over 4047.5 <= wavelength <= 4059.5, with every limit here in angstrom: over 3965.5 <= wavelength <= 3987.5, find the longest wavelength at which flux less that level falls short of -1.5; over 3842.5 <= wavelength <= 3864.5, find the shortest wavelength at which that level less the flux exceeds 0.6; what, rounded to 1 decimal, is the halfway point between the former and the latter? 3913.5 angstrom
